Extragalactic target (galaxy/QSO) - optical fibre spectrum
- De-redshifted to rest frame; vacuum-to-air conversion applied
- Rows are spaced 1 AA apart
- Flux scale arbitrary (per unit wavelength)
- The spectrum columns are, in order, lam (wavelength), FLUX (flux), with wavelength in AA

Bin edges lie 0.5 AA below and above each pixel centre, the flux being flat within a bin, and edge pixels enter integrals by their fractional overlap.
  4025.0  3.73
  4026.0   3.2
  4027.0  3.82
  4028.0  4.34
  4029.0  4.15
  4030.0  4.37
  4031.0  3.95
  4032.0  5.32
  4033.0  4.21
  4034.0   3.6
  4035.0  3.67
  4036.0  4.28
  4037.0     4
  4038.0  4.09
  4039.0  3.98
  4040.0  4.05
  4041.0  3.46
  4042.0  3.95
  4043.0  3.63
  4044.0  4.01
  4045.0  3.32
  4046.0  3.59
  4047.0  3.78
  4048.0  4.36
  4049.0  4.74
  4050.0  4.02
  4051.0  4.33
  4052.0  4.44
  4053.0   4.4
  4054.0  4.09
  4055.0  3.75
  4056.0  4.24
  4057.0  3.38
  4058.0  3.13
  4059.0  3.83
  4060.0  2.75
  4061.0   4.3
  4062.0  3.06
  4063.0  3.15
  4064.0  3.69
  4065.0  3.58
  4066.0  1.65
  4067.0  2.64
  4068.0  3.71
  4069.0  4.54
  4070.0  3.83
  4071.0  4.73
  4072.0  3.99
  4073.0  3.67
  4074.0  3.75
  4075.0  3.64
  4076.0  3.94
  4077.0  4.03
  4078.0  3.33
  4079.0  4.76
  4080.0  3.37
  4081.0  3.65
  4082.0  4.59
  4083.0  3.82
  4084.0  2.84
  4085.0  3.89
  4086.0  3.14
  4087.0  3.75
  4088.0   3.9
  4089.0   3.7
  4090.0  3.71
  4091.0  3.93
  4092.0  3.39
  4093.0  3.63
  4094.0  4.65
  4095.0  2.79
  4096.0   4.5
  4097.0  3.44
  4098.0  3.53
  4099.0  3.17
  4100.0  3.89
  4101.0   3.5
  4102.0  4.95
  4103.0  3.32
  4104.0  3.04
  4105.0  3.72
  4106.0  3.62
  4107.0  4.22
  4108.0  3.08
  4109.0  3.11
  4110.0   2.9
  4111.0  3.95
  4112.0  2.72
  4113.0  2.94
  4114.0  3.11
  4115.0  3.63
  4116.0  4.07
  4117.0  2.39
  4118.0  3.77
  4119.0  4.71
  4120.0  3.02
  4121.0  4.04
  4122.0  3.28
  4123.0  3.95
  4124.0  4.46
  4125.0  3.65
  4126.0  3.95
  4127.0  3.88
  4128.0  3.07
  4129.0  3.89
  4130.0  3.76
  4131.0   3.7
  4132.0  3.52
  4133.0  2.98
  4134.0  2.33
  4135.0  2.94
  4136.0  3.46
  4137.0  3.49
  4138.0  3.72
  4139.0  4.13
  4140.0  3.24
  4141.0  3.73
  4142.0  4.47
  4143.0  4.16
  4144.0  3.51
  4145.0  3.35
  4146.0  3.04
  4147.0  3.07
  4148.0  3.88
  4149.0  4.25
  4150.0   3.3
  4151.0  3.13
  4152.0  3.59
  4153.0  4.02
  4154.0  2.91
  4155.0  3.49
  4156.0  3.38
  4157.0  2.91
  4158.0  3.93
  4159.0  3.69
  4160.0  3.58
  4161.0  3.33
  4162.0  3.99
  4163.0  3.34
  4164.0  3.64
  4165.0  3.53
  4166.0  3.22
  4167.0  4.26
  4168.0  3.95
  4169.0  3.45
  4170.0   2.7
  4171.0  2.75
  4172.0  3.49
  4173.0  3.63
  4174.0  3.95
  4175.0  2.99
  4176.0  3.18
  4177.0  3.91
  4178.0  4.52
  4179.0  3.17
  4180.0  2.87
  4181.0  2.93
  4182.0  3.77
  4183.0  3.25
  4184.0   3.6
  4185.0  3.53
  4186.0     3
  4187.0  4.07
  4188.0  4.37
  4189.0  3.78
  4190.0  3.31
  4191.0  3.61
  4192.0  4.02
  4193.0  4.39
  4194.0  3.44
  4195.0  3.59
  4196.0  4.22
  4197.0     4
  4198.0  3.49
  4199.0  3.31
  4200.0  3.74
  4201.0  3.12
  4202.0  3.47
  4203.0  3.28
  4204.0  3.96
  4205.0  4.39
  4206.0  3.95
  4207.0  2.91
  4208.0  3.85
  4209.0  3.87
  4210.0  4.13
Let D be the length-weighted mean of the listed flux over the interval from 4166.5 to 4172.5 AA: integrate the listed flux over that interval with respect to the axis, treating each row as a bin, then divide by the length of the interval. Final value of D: 3.43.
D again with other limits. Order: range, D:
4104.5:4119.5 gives 3.46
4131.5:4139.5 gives 3.32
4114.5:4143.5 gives 3.63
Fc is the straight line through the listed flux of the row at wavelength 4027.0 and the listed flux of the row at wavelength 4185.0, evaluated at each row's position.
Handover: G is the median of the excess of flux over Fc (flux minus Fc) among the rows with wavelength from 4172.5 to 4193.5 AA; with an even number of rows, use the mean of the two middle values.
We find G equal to 0.08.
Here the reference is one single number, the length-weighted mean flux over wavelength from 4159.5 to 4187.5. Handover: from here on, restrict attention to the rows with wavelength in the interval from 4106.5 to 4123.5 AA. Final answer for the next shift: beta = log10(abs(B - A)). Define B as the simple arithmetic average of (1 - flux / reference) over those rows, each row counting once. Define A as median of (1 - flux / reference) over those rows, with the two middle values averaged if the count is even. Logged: -1.3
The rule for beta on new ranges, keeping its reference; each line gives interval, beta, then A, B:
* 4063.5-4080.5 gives -2.4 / -0.064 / -0.06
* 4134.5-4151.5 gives -1.6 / -0.001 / -0.03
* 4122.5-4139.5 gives -1.5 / -0.061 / -0.03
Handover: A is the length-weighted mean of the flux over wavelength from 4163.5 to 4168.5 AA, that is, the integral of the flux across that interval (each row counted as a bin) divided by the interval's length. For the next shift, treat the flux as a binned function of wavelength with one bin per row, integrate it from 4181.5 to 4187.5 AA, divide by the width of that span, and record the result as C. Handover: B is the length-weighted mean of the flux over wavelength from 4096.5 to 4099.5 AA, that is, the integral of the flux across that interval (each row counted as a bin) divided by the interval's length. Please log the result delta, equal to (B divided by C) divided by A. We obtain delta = 0.26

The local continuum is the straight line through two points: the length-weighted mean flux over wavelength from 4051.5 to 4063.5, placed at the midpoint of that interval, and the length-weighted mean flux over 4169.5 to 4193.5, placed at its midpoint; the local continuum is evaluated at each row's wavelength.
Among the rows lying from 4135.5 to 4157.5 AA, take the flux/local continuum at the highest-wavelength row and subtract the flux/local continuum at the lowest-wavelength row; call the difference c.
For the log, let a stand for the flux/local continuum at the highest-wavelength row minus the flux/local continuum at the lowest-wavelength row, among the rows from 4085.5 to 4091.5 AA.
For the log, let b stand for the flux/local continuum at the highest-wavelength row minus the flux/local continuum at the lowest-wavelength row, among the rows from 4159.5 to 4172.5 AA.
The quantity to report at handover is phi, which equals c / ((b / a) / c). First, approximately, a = 0.22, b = -0.02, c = -0.15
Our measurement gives -0.23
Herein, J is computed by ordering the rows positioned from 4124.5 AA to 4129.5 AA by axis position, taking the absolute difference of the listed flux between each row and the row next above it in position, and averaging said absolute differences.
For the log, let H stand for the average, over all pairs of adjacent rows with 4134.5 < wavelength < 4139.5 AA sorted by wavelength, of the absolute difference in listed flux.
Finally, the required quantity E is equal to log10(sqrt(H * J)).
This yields -0.41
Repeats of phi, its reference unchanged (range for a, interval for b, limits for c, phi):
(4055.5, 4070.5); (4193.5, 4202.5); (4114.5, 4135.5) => -0.30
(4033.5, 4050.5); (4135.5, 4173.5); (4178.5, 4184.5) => 0.03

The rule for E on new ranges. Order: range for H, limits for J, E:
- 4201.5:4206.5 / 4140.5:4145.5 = -0.35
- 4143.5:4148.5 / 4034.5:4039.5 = -0.52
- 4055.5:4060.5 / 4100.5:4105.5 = -0.07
